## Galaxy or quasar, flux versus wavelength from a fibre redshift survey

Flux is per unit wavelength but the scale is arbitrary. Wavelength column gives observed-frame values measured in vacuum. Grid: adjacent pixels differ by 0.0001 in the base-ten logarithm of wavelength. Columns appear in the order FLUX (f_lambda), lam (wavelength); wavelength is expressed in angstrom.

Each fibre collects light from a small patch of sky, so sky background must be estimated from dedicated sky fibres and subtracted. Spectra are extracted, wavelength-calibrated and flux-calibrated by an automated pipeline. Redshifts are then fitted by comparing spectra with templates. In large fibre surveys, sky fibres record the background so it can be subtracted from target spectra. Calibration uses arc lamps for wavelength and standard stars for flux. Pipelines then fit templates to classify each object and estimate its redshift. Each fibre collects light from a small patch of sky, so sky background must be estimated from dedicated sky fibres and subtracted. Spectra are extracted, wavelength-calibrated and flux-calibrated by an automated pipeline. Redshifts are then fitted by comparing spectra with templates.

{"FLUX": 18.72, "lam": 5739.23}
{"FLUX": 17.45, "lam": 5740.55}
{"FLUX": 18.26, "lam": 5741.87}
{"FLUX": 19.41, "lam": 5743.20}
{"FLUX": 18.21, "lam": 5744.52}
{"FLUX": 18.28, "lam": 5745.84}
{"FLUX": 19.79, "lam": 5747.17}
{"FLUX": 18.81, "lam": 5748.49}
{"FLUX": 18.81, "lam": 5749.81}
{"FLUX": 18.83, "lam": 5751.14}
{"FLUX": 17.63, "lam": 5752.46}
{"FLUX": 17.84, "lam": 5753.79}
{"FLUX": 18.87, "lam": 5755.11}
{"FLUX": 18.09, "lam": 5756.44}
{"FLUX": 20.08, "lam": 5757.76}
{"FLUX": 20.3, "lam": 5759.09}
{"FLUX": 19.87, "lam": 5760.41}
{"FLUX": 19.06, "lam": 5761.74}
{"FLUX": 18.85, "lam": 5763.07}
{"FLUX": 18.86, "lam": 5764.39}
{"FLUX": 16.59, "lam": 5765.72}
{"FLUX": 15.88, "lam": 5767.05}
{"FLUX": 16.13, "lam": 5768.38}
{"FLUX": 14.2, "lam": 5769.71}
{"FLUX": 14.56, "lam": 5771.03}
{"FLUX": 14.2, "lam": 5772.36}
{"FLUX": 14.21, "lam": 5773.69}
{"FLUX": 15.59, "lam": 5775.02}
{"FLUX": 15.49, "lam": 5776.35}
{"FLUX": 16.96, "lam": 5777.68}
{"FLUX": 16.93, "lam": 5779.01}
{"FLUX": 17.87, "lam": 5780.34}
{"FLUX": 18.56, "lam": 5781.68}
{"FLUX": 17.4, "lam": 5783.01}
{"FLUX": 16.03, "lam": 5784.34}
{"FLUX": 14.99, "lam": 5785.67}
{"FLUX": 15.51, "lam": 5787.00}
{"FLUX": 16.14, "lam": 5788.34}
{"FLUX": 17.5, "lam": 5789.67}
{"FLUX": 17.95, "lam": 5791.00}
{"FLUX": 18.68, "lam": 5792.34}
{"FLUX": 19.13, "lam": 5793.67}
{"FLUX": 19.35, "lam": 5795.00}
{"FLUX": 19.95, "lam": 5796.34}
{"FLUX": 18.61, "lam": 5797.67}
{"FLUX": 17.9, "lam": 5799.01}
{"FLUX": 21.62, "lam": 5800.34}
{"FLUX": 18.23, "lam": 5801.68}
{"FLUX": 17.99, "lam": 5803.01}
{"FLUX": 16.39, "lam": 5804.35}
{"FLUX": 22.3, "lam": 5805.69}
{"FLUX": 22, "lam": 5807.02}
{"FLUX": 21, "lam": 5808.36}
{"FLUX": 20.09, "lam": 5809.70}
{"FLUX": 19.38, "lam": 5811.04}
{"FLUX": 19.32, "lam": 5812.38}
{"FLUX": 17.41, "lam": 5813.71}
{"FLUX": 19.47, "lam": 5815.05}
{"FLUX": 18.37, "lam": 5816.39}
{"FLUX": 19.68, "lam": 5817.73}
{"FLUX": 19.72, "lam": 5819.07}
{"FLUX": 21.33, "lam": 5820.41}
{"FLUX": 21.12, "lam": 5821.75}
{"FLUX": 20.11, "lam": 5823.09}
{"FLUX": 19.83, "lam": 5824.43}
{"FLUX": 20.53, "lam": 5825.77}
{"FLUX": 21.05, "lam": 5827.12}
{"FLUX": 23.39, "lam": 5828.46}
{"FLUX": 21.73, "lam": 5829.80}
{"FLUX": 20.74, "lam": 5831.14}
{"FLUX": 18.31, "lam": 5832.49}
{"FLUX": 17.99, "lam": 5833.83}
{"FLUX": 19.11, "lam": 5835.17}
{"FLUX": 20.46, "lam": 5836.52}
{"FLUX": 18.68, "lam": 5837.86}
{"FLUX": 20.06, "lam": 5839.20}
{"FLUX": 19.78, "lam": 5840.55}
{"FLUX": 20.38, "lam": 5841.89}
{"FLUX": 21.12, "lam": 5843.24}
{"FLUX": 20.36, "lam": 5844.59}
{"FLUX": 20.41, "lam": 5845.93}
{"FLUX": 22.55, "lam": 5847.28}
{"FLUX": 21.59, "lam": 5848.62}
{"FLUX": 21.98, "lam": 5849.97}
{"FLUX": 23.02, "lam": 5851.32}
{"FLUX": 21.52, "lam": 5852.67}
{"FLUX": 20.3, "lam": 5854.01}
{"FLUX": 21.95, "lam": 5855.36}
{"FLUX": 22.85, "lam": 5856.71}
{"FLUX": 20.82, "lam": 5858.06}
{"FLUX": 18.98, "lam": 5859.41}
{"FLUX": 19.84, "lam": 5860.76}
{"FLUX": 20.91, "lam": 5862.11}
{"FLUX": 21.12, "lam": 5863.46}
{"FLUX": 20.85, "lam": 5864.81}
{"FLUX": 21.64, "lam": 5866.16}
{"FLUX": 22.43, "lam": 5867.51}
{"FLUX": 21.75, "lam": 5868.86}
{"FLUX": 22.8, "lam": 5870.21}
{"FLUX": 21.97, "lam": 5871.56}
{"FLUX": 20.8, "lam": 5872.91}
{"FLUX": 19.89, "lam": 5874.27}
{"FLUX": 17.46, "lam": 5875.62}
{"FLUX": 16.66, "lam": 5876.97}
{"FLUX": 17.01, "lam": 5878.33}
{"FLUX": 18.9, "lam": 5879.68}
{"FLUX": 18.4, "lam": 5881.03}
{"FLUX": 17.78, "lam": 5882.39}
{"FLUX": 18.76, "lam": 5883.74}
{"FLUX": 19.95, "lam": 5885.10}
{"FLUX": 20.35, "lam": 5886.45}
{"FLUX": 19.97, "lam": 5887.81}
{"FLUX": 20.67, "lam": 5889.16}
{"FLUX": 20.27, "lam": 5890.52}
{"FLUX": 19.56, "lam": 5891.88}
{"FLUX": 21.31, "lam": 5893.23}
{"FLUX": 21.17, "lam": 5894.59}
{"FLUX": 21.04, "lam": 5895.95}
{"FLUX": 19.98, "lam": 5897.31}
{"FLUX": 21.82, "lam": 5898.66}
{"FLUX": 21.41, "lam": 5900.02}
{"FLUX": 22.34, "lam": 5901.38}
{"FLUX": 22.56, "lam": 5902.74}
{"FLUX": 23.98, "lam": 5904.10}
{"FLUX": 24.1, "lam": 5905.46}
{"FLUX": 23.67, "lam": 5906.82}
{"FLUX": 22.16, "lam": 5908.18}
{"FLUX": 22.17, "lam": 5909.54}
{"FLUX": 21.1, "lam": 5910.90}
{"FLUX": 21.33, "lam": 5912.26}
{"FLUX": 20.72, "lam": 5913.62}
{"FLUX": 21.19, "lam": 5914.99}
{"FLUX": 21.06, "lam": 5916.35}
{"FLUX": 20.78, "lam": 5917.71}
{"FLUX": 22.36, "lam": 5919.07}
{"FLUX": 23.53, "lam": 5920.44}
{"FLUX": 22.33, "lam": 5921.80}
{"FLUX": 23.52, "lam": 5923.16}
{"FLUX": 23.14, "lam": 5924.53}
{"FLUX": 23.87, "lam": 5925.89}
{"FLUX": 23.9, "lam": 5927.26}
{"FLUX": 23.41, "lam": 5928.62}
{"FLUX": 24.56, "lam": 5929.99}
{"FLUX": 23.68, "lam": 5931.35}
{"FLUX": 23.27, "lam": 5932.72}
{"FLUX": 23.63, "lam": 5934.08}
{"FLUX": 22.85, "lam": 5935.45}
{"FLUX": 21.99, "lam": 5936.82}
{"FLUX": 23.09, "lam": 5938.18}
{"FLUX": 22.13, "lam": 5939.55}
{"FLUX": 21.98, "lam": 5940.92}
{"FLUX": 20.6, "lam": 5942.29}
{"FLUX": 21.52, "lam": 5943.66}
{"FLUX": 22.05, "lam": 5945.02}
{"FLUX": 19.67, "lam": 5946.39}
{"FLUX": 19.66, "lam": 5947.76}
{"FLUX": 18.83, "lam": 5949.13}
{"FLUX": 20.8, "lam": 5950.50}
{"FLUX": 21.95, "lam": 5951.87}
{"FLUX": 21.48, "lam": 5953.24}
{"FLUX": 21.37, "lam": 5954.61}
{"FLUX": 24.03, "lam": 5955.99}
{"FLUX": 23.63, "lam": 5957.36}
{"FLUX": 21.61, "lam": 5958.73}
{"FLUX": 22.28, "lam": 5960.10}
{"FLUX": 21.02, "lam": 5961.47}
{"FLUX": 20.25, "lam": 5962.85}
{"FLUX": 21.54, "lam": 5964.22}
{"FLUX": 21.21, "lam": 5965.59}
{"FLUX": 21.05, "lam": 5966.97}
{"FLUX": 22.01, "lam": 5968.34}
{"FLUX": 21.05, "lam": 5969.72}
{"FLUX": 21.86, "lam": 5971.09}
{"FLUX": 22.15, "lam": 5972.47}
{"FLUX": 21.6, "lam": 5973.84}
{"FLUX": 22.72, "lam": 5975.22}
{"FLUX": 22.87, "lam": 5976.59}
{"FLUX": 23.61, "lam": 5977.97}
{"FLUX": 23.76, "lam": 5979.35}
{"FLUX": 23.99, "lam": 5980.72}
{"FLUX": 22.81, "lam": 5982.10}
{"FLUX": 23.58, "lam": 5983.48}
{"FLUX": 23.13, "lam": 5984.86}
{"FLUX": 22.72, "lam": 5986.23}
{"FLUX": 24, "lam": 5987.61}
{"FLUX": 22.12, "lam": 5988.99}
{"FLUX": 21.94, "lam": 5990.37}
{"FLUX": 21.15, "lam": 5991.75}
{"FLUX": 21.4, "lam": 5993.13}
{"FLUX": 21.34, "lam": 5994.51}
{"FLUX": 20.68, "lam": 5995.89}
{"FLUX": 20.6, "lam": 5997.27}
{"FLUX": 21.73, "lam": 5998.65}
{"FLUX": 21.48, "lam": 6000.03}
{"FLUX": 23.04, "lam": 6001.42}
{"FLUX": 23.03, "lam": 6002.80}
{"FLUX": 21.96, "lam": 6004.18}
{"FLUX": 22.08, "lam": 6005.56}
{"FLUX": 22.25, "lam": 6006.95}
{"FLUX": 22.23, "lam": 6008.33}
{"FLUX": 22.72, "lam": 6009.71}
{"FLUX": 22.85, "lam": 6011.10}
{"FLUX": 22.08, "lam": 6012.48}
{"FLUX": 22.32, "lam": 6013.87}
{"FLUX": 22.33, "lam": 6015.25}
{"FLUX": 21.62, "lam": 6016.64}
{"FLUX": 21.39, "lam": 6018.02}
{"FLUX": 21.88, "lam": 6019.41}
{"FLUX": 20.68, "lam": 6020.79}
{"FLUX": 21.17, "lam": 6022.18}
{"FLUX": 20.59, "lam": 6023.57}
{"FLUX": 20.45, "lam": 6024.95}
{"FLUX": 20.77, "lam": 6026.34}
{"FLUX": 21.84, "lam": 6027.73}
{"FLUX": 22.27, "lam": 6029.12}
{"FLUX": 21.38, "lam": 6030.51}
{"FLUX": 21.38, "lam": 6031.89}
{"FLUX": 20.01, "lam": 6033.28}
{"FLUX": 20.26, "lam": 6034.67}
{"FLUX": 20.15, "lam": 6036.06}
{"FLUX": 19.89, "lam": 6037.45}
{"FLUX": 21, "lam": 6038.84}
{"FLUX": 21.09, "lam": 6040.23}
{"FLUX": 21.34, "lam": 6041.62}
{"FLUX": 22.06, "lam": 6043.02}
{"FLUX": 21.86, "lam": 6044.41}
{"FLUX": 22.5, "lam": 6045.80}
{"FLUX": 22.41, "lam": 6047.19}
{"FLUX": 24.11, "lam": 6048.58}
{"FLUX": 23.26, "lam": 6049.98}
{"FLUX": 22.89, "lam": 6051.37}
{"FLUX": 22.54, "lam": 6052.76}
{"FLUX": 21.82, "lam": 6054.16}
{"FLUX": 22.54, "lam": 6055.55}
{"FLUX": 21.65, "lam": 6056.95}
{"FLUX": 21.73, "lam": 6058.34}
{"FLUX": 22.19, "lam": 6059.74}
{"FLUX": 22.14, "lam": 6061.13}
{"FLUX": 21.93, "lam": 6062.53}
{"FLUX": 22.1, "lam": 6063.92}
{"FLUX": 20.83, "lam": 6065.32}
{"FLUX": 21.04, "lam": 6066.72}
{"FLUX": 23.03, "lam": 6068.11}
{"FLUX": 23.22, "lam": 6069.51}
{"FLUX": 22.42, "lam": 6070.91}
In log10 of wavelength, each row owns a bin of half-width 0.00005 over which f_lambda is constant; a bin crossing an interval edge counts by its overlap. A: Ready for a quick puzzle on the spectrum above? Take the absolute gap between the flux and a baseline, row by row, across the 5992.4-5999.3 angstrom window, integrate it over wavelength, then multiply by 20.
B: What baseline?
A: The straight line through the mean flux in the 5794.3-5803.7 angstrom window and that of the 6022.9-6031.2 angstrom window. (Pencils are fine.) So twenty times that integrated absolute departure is 63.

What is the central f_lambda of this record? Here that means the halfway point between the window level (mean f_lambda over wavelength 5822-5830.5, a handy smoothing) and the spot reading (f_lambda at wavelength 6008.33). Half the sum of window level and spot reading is 21.7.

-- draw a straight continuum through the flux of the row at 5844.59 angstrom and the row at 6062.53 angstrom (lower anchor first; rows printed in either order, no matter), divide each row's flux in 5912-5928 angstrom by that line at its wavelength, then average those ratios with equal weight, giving 1.07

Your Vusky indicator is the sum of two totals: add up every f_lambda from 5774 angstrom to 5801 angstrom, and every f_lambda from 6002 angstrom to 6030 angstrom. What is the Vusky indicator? 789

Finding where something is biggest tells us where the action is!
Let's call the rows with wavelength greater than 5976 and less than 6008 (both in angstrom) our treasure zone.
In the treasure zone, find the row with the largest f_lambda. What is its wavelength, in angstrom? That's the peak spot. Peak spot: 5987.61 angstrom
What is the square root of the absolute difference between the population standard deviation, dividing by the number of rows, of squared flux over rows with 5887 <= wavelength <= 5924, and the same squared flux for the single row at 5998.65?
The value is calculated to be 20.4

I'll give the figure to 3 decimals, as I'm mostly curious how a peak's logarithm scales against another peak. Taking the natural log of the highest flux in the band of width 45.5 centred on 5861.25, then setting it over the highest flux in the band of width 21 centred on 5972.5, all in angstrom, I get 0.131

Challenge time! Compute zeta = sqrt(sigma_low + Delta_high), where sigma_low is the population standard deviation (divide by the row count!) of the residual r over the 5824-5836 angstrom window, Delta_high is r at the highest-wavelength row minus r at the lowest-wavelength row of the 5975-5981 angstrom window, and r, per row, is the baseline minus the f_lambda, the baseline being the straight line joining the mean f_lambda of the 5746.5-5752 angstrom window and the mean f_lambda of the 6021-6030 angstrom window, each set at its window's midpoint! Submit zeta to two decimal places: 0.63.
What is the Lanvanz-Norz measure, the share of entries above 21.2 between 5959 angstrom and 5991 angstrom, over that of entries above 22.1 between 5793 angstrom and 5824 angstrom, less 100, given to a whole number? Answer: -81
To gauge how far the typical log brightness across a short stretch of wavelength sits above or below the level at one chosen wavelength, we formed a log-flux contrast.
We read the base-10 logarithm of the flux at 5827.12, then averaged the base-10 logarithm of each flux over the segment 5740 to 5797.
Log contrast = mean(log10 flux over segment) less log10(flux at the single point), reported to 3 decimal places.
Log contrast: -0.080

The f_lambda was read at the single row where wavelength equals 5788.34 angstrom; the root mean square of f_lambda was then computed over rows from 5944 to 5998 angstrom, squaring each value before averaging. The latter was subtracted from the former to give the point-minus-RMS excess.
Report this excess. -6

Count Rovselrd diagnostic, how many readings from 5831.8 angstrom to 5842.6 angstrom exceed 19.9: 3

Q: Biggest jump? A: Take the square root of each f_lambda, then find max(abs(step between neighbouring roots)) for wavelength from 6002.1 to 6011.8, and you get 0.11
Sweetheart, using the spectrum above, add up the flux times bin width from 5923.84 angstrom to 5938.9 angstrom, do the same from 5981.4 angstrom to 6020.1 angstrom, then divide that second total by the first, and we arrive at 2.4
